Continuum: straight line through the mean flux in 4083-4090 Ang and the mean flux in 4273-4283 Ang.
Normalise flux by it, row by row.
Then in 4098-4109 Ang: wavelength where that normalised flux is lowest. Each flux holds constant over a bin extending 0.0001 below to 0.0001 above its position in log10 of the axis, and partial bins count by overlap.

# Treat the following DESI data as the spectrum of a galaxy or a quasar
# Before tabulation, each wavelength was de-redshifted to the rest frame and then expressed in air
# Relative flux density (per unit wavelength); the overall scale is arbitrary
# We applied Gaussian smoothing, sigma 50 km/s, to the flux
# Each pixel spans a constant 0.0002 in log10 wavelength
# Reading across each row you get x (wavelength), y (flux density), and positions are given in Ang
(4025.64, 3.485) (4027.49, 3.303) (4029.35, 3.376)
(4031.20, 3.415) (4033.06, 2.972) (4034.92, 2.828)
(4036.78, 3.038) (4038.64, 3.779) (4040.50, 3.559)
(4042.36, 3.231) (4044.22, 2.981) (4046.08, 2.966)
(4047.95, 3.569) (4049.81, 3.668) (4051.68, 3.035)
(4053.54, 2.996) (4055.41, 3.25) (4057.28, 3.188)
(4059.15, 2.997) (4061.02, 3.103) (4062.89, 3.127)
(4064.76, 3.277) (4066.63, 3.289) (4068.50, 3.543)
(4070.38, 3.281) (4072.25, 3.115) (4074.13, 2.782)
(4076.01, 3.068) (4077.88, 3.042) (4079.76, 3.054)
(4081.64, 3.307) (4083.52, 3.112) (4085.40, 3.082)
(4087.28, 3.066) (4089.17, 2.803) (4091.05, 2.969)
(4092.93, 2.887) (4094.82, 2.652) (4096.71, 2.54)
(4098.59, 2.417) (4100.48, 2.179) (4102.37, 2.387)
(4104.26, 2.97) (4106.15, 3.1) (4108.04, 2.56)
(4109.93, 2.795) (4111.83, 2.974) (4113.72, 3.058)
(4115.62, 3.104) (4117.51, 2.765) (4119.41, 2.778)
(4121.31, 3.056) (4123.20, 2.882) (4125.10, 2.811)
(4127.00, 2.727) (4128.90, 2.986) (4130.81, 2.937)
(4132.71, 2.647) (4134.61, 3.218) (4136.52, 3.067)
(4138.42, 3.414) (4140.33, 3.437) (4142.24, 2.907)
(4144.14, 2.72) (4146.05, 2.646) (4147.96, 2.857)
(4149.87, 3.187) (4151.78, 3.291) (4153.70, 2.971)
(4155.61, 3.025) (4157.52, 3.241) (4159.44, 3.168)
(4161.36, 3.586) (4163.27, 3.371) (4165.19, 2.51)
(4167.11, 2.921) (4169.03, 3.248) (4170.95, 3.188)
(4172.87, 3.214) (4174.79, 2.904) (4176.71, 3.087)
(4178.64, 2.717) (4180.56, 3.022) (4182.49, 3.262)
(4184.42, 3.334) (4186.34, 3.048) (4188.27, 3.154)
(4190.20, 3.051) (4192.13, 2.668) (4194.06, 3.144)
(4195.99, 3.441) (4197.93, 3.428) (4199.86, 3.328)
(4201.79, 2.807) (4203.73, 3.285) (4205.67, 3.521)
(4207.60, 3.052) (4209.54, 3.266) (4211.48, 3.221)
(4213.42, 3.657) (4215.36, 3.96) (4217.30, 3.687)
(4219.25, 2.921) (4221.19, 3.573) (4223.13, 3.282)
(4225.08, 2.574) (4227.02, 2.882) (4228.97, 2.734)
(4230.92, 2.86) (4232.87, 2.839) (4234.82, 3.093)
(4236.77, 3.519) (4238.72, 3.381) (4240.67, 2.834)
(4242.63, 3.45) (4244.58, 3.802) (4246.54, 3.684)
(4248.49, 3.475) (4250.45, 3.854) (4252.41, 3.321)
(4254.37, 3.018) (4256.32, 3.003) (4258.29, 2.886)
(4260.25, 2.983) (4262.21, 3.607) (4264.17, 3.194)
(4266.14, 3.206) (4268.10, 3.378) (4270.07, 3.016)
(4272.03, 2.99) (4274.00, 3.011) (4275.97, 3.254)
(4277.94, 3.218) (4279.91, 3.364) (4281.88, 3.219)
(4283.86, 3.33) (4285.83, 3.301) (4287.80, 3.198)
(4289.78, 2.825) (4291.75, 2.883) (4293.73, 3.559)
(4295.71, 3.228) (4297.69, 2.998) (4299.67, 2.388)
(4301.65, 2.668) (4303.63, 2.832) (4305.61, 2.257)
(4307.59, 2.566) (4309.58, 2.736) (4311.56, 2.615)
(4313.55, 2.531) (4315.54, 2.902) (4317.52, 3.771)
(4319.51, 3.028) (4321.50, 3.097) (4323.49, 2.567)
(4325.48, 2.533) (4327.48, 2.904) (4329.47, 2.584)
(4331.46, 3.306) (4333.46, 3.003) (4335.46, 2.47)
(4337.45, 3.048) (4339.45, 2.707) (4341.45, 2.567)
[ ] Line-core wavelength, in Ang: 4100.48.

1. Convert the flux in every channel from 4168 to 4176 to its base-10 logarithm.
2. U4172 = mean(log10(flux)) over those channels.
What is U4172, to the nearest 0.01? 0.50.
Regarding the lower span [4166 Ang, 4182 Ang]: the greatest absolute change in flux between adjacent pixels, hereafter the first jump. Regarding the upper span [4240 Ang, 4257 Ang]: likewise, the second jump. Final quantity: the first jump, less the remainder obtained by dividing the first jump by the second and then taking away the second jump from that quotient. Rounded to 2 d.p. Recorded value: 0.39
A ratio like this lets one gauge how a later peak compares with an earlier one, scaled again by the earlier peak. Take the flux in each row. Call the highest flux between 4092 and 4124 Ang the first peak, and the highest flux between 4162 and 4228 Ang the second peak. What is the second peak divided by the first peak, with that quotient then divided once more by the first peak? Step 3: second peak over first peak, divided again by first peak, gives 0.41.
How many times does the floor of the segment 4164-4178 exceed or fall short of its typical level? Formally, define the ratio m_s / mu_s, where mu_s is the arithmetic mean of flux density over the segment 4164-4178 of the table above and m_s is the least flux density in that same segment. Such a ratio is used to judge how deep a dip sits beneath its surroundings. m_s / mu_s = 0.834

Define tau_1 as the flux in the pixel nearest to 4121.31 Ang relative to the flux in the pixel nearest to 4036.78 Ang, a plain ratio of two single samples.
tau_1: 1.01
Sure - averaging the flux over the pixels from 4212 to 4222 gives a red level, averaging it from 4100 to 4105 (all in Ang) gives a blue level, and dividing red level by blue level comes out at 1.4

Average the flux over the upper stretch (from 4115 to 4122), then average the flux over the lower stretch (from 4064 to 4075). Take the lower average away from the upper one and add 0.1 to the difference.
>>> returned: -0.2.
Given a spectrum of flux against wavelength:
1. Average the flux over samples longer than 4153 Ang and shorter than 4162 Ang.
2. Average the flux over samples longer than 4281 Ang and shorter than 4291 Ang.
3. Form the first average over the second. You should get 1.01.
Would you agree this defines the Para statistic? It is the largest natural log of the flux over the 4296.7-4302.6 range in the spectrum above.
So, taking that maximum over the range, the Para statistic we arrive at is 1.10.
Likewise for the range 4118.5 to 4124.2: 1.12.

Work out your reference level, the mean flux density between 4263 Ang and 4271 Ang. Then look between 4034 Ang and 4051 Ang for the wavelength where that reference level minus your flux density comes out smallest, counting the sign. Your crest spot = 4038.64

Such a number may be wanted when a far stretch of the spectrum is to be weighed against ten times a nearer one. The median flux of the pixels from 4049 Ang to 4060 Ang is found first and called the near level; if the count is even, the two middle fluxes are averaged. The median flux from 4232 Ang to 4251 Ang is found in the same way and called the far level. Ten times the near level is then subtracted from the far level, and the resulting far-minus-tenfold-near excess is -27.7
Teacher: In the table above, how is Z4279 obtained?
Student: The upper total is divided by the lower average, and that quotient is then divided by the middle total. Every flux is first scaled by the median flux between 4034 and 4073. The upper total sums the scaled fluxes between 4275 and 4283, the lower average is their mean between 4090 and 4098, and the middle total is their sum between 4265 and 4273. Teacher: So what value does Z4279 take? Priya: 1.20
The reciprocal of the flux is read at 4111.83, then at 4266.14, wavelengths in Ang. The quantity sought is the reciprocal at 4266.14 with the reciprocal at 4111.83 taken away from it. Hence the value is -0.02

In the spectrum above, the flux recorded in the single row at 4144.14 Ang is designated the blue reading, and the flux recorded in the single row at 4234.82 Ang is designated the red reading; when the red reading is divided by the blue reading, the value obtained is 1.14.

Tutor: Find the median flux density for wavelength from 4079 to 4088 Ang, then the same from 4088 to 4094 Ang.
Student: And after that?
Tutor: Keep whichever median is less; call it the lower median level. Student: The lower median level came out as 2.89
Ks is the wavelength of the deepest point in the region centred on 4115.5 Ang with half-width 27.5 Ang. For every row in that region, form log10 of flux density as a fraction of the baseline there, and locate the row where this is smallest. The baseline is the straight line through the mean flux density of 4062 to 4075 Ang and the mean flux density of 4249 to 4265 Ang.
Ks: 4100.48 Ang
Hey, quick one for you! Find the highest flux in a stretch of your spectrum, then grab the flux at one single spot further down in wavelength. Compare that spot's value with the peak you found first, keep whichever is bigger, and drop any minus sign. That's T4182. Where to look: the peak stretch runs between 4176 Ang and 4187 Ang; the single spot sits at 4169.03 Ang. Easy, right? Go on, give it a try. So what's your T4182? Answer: 3.33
